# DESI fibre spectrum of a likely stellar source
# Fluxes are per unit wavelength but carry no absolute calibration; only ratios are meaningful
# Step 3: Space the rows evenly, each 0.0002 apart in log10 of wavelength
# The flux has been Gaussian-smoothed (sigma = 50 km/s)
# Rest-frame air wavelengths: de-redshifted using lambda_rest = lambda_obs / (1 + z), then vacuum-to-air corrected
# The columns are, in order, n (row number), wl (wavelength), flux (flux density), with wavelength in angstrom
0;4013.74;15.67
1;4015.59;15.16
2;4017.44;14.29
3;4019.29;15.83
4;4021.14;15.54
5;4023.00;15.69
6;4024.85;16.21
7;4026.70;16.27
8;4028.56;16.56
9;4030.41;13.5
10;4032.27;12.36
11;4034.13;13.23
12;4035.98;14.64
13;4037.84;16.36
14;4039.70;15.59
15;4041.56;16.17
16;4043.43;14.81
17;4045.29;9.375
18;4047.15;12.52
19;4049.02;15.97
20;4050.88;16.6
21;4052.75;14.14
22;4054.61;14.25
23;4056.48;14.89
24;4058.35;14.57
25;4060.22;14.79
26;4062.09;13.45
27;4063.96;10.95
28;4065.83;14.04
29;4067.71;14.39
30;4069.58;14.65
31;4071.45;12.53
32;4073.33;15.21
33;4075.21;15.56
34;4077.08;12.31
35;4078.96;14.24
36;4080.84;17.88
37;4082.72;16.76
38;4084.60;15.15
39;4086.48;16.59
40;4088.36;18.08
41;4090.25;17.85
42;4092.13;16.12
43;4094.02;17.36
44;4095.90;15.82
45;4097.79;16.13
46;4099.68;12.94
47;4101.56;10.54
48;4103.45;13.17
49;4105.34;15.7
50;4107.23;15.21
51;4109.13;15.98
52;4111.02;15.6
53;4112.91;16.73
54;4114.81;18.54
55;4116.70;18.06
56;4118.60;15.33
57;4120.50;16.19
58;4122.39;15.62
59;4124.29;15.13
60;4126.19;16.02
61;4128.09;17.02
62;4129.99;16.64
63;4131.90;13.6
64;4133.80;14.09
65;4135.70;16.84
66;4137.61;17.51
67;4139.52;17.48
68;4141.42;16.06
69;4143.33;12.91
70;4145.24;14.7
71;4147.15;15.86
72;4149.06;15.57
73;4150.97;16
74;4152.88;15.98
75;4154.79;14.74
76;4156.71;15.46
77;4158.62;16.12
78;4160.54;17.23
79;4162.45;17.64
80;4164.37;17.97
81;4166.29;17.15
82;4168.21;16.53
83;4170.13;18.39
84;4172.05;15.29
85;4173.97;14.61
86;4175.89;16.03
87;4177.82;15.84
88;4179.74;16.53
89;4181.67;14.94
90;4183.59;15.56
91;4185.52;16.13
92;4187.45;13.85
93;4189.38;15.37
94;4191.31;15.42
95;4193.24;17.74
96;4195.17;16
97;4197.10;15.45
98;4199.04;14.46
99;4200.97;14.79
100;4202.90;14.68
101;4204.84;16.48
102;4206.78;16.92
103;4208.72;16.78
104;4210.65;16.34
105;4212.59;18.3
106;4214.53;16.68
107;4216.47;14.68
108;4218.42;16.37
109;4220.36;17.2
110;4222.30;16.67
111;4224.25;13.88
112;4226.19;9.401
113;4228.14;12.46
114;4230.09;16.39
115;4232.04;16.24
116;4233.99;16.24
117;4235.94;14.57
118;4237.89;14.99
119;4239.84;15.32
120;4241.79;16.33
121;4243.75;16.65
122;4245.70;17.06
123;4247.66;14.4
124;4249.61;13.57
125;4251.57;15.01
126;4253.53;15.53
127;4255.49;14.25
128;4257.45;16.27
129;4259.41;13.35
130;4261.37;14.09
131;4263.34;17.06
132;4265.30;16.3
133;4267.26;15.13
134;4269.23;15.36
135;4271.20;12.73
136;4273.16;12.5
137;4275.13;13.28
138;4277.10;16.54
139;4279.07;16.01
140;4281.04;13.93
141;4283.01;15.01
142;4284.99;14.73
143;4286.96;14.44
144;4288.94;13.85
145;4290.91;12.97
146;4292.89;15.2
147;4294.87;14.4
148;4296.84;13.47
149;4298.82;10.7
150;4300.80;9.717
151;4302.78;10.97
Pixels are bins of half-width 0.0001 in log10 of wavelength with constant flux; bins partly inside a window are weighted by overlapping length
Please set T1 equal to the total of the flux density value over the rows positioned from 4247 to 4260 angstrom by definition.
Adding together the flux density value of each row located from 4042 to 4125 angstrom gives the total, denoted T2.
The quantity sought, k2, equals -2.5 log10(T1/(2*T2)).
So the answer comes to 2.8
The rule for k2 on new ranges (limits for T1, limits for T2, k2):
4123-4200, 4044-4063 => -0.9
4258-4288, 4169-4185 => 0.2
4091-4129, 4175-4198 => 0.2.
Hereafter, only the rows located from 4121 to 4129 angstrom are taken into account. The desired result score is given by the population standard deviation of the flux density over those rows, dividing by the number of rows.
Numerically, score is 0.7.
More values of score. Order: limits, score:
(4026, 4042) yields 1.5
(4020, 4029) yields 0.4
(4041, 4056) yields 2.2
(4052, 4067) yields 1.2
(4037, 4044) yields 0.6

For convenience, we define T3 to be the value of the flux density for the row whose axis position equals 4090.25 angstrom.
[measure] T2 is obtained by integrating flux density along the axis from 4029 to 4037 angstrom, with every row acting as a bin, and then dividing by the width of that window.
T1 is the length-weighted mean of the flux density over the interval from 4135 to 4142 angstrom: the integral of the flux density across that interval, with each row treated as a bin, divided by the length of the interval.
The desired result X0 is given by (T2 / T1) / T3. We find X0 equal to 0.0450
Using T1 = 17.0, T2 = 13.7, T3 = 17.85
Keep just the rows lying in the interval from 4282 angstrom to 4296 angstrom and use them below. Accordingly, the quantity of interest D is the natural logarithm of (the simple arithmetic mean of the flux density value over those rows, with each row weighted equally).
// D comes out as 2.67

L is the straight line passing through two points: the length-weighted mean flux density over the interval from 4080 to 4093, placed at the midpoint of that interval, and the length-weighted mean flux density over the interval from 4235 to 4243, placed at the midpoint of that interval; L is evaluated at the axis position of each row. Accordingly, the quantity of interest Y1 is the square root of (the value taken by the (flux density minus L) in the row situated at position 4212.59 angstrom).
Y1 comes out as 1.6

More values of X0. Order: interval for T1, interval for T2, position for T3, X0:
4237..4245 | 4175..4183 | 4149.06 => 0.0640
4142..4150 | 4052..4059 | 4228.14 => 0.0784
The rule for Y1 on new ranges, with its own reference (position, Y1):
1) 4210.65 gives 0.8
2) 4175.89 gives 0.2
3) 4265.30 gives 1.1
